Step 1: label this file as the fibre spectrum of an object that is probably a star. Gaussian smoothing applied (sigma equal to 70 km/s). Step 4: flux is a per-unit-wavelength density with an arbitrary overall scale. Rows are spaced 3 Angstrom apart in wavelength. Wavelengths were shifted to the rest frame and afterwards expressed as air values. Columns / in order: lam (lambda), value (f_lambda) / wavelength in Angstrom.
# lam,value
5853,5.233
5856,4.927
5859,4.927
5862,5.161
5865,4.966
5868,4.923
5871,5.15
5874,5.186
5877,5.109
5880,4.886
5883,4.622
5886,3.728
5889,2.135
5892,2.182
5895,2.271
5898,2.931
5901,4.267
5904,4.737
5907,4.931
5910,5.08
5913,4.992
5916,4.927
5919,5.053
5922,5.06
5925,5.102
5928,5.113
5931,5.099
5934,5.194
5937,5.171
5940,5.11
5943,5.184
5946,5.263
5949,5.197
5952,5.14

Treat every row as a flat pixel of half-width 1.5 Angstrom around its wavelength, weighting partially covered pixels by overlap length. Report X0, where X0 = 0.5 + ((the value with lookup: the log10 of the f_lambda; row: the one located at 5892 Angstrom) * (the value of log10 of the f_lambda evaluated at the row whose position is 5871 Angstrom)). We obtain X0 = 0.74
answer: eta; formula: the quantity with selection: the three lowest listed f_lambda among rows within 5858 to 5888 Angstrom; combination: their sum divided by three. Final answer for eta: 4.4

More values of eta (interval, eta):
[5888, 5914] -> 2.2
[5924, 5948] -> 5.1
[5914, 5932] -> 5.0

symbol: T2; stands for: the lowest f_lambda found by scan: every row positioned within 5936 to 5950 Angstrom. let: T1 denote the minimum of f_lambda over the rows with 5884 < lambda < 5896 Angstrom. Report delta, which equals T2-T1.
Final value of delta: 3.0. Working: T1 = 2.135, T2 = 5.11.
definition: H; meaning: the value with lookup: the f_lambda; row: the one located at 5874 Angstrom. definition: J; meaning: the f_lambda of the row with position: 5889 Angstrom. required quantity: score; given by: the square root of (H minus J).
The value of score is 1.7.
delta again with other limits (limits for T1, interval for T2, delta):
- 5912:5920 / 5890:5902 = -2.7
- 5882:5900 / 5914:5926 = 2.8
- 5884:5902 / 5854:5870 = 2.8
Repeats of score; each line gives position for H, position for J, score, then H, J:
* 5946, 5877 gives 0.4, 5.263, 5.109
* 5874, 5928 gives 0.3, 5.186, 5.113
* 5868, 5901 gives 0.8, 4.923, 4.267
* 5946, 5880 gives 0.6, 5.263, 4.886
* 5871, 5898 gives 1.5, 5.15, 2.931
